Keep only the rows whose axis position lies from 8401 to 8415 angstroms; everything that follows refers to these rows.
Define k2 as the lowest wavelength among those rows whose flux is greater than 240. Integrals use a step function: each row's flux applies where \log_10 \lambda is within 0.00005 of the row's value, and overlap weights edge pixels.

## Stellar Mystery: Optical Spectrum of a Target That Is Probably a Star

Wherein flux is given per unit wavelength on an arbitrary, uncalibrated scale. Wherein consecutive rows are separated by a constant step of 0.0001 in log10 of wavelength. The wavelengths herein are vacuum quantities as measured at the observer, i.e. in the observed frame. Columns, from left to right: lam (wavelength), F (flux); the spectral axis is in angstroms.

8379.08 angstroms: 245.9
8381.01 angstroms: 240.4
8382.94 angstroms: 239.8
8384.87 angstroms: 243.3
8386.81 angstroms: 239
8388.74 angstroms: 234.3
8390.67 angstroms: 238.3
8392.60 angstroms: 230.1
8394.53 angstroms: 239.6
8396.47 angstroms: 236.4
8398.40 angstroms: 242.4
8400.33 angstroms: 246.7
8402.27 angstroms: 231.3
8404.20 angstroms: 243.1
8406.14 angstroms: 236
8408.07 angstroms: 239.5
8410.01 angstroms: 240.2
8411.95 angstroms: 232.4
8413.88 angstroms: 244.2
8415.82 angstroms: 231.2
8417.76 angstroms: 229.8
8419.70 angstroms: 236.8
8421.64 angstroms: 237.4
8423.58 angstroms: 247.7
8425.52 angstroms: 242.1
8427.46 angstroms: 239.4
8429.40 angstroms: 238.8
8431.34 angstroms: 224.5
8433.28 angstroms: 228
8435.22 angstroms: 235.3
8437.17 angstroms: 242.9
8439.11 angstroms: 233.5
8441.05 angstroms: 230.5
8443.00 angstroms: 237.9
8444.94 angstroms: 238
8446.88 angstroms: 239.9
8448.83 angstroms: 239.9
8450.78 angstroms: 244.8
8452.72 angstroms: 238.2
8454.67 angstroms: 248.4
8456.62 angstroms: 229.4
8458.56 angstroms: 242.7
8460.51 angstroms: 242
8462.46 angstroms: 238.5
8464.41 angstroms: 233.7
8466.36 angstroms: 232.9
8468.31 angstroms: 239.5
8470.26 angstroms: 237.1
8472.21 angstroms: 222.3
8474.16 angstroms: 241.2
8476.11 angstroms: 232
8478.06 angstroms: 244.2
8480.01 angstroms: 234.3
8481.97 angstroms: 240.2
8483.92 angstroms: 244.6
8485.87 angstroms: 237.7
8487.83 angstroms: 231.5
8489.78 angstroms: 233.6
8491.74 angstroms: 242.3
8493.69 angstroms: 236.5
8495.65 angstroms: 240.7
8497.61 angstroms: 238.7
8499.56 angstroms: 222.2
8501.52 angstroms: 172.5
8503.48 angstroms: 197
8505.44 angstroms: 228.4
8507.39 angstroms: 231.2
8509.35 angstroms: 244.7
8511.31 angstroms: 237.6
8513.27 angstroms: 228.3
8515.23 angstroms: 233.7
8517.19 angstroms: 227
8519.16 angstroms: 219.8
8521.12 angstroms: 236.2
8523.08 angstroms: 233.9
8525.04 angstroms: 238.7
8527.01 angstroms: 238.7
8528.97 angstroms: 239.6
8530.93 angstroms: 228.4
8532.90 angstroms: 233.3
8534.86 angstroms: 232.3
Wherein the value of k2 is 8404.20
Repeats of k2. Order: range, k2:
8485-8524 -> 8491.74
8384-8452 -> 8384.87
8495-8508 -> 8495.65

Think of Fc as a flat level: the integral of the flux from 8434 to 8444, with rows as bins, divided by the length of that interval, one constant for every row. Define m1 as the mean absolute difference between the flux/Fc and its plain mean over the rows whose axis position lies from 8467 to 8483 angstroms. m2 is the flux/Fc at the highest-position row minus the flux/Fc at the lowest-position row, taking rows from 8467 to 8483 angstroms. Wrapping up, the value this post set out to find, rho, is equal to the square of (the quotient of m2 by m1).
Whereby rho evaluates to 0.0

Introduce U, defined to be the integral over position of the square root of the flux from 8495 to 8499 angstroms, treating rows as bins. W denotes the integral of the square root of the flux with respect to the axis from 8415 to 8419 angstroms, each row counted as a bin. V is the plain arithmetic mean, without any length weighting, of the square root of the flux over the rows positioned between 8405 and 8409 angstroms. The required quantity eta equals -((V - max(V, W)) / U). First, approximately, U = 61.7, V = 15.4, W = 60.7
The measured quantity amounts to 0.734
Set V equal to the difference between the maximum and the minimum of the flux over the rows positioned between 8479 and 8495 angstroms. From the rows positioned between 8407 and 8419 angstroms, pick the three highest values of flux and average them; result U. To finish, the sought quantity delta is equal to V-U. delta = -228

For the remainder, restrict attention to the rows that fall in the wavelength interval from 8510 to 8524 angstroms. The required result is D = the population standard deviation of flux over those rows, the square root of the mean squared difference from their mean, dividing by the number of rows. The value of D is 5.8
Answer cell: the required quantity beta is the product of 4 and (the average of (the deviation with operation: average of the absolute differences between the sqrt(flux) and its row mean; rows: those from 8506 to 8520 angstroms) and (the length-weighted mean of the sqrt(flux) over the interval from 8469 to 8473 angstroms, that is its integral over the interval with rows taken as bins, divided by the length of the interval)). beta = 30.8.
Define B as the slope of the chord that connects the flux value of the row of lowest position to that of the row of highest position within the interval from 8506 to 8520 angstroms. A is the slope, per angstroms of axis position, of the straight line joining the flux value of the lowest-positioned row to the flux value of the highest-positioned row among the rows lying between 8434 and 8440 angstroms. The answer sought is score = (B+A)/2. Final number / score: -0.72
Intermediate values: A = -0.5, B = -1.0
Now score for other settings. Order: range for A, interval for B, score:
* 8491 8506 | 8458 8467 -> -1.14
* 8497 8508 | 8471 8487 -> 0.18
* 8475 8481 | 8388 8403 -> 0.18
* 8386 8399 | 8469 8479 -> 0.60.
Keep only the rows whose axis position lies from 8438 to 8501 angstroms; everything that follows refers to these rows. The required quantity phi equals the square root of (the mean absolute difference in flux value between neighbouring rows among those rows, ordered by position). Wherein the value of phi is 2.62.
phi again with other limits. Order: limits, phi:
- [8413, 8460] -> 2.55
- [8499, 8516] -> 4.24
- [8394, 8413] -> 2.58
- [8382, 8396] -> 2.39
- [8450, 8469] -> 2.70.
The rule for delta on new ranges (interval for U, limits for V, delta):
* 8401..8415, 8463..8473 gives -225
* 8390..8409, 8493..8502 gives -176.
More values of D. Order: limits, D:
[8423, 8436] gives 7.4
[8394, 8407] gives 4.8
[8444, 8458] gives 5.5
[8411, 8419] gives 5.7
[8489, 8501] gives 6.6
